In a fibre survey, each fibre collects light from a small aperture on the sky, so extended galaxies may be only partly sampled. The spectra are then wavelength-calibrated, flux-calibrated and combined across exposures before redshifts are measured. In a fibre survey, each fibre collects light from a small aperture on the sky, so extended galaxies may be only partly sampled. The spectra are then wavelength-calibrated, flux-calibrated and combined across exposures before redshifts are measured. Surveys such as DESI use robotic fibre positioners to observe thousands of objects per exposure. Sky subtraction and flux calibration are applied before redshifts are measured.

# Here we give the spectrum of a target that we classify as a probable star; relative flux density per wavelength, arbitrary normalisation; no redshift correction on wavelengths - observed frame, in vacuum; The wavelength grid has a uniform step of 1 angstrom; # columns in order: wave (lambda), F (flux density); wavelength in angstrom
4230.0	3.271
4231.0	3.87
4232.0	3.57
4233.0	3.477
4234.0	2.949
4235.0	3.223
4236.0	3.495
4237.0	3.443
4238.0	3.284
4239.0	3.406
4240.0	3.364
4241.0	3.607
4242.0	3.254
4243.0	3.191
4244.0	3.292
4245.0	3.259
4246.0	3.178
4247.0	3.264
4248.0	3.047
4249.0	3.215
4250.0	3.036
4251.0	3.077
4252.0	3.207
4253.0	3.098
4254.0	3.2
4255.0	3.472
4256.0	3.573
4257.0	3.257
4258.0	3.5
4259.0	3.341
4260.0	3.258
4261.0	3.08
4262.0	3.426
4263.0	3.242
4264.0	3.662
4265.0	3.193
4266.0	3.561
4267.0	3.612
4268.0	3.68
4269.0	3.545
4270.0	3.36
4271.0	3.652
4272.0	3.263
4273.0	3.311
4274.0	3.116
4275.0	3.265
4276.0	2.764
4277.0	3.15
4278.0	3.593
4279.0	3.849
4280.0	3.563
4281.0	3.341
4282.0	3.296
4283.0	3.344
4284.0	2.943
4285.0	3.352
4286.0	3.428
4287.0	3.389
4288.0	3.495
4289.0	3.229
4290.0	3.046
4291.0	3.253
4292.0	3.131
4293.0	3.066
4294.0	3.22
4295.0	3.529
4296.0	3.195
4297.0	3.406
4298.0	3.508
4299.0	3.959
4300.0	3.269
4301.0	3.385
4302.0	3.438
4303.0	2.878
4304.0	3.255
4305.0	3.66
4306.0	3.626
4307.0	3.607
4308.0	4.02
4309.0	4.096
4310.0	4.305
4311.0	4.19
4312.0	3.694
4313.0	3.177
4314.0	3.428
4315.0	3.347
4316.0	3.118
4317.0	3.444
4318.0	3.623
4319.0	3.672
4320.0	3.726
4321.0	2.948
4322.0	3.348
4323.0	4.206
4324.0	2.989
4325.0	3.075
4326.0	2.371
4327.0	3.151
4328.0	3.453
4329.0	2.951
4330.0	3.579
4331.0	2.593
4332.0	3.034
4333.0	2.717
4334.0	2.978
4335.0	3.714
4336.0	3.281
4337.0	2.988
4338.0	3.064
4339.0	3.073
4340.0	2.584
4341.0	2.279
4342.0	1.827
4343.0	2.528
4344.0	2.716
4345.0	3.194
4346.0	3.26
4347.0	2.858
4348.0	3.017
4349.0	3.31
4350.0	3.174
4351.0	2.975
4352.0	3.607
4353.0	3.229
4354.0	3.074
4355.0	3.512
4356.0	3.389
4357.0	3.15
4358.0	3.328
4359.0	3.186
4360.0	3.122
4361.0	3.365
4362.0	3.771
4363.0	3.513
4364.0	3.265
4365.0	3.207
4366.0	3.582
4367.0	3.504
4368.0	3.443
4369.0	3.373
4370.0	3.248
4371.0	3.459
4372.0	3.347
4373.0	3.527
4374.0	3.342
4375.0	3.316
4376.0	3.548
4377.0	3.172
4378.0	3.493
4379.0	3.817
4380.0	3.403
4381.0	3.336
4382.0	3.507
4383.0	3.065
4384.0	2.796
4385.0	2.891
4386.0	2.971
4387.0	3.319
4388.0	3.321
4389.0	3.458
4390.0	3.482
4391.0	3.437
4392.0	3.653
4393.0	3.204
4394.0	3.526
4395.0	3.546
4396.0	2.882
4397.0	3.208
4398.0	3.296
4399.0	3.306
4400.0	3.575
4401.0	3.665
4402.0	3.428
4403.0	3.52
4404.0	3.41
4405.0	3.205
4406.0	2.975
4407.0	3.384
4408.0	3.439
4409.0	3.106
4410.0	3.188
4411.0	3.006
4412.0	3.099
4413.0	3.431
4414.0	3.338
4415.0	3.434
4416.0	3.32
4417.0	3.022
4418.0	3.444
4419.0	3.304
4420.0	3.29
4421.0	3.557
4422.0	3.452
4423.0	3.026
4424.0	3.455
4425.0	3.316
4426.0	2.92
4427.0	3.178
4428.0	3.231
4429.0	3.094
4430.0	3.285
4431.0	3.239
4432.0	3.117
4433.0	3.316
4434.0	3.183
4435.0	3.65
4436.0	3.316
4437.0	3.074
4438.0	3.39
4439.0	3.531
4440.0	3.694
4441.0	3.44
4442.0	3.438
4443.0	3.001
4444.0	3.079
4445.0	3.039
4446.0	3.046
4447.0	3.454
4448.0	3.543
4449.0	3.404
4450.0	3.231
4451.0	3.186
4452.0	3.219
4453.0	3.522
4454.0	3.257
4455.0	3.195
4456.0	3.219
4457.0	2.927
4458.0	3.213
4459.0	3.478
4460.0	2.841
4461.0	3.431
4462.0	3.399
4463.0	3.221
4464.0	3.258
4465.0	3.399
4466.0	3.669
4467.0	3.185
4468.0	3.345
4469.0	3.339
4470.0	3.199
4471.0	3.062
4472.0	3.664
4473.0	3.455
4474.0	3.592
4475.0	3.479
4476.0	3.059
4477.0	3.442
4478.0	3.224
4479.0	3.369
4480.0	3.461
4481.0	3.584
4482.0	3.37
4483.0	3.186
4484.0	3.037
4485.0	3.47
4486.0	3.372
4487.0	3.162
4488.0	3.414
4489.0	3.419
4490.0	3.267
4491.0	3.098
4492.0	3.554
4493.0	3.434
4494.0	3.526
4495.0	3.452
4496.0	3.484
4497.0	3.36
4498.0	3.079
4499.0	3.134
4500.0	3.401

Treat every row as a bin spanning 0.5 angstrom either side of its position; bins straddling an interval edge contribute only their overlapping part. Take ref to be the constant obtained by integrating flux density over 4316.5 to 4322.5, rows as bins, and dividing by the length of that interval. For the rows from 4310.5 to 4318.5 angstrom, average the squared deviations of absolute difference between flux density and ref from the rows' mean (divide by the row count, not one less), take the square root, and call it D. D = 0.21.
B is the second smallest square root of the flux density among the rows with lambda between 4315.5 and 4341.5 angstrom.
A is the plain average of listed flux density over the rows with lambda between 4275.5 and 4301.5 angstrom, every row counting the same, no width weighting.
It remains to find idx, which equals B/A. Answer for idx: 0.462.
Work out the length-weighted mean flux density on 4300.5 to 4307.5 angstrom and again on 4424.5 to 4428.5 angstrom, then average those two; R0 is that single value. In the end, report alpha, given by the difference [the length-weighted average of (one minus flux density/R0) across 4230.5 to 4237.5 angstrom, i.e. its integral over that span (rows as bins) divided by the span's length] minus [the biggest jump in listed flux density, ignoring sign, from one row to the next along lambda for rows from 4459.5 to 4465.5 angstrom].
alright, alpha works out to -0.64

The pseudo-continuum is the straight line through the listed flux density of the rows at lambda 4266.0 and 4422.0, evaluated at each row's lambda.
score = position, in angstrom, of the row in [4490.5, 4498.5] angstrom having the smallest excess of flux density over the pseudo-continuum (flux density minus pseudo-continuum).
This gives 4498.0 angstrom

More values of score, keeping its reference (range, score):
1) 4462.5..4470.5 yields 4467.0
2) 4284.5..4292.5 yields 4290.0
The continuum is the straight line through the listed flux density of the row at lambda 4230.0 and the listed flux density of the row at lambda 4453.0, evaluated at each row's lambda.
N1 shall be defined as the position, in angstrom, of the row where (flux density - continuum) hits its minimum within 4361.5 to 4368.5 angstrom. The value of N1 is 4365.0 angstrom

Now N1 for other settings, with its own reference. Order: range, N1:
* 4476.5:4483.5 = 4483.0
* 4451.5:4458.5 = 4457.0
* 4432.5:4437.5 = 4437.0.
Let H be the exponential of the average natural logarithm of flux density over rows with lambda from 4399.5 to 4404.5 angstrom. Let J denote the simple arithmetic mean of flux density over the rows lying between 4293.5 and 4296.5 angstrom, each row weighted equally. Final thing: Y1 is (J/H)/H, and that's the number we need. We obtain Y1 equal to 0.27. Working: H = 3.52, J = 3.31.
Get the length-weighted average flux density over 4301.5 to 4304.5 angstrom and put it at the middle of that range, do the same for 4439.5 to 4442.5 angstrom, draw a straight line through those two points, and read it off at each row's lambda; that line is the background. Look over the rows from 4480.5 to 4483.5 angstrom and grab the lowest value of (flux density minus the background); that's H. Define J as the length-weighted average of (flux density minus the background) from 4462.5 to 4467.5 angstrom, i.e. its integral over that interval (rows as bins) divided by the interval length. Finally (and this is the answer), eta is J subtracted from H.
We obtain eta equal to -0.20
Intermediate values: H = -0.44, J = -0.2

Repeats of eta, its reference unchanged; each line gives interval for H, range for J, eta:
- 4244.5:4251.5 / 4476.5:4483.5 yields 0.22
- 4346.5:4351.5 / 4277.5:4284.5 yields -0.72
